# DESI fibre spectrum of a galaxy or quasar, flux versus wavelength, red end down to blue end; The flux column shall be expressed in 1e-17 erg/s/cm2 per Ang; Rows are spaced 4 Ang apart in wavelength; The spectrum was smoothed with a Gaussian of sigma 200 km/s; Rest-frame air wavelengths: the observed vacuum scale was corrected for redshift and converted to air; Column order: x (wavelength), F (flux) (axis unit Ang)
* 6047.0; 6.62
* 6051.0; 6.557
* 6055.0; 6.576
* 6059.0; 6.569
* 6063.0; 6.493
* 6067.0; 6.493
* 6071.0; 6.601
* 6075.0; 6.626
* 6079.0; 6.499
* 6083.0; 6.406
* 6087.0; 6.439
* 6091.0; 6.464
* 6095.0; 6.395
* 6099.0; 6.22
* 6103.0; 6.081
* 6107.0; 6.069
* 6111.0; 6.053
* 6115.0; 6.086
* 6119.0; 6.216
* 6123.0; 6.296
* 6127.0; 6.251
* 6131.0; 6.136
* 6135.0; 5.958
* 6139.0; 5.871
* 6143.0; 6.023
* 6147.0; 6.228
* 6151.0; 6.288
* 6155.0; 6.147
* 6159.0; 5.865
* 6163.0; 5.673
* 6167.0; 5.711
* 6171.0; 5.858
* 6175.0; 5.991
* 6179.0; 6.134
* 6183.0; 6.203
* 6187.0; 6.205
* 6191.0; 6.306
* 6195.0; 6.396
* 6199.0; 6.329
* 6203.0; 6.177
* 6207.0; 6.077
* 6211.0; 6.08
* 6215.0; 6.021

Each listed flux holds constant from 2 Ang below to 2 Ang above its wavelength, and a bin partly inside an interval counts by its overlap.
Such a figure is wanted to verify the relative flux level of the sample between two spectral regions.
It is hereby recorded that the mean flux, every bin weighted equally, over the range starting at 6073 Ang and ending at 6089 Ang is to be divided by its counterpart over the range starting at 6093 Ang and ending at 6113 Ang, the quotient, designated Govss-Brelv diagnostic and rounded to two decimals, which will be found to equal 1.05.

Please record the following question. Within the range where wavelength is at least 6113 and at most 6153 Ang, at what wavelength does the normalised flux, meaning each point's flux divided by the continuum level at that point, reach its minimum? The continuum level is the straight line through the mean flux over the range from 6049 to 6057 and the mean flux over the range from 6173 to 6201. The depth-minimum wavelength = 6139.0 Ang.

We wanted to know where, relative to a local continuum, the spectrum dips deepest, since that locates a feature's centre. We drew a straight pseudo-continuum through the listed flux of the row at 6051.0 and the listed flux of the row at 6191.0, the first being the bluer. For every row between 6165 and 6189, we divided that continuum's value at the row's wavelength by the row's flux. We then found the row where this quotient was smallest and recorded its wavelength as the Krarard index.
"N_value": 6187.0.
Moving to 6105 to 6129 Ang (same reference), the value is 6123.0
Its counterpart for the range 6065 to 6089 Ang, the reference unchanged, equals 6075.0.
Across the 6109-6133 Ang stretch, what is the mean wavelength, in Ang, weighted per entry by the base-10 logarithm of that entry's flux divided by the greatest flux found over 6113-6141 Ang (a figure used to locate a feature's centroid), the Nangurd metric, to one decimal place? 6118.3 Ang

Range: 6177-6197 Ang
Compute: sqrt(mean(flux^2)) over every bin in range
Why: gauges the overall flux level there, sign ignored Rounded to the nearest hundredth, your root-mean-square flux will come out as 6.25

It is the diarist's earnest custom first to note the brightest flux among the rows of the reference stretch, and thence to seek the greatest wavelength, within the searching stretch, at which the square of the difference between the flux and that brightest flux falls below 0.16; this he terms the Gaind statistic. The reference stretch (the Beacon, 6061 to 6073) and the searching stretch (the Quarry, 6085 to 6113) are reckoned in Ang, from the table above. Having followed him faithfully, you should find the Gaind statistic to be 6099.0 Ang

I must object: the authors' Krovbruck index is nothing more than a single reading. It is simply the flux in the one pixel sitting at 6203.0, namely 6.177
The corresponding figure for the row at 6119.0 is 6.216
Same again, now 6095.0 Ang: 6.395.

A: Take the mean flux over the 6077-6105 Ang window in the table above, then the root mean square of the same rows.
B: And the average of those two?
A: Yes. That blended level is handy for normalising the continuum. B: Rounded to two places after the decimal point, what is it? 6.36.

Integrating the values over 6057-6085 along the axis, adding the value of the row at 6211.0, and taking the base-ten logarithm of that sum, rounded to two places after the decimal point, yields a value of 2.28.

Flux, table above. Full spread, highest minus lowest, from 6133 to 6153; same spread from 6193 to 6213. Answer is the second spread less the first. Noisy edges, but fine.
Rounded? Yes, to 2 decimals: -0.10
